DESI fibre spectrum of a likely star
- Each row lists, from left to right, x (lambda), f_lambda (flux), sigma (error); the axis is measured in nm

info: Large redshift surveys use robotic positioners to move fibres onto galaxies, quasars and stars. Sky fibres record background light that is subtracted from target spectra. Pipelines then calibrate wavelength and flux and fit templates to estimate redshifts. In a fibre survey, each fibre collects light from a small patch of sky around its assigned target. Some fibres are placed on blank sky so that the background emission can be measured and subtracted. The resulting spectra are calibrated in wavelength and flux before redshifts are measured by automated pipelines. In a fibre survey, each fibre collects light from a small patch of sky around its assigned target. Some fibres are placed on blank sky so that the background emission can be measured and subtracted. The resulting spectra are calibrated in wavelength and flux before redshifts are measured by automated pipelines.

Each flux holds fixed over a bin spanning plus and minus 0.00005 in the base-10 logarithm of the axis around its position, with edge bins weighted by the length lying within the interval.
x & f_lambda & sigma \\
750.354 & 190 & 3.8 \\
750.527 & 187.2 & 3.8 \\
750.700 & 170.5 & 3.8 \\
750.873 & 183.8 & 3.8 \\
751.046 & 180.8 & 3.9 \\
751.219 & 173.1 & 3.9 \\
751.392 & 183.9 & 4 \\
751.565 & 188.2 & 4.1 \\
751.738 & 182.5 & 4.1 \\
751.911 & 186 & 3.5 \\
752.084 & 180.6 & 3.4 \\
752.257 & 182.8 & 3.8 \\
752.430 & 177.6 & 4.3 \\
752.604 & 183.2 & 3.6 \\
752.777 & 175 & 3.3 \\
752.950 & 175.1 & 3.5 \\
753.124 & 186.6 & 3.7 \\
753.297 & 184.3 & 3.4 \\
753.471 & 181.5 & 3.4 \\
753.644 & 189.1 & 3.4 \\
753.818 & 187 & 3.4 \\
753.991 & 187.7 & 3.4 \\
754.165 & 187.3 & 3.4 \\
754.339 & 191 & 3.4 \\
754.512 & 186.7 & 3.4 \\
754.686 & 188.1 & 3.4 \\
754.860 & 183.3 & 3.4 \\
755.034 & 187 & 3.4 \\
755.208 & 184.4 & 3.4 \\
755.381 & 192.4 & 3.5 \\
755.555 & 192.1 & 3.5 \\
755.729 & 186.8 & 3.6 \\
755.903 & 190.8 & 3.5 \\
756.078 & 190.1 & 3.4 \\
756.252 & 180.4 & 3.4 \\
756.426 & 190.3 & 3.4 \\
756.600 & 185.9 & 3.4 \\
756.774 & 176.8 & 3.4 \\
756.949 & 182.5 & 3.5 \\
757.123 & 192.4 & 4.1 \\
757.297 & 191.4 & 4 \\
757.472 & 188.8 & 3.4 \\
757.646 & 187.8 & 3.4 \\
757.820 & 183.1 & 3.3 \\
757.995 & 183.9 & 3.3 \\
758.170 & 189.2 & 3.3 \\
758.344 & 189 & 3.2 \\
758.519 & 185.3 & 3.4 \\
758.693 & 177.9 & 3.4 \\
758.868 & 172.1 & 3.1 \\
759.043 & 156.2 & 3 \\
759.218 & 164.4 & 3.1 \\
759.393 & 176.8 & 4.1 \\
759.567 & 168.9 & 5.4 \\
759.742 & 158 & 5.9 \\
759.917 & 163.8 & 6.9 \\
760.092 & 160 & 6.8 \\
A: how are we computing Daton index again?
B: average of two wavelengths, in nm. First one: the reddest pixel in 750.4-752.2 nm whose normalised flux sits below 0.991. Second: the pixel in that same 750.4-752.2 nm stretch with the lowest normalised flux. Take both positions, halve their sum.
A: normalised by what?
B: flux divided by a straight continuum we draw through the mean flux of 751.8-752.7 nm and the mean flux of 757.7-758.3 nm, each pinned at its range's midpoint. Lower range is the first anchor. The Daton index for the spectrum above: 750.96 nm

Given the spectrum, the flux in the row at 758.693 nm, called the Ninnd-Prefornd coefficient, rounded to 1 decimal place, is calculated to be 177.9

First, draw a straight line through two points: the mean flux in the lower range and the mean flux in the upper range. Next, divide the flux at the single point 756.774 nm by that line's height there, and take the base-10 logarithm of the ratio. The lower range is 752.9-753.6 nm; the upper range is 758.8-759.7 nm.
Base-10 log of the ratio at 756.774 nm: 0.008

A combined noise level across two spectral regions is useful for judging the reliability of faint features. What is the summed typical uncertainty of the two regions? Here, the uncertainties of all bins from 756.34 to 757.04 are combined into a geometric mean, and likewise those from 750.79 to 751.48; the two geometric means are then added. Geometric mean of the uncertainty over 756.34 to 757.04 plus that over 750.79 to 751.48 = 7.32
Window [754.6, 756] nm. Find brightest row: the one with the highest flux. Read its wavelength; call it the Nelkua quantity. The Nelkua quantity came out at 755.381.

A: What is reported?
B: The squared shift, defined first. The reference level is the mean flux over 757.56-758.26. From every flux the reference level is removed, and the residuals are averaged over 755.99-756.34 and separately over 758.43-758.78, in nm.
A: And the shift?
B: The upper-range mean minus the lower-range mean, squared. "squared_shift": 13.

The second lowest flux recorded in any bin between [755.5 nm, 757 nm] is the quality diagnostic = 180.4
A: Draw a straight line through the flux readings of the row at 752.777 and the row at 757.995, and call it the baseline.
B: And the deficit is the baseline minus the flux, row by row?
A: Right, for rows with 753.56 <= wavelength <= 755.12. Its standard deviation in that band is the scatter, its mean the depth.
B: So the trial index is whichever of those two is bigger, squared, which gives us 6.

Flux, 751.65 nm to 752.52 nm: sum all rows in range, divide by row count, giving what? 182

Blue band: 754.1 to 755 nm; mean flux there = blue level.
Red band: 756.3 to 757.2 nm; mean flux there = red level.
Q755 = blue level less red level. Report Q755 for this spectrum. 2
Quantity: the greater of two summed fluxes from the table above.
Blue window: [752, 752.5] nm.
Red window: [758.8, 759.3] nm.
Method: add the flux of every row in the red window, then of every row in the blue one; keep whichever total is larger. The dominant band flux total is 541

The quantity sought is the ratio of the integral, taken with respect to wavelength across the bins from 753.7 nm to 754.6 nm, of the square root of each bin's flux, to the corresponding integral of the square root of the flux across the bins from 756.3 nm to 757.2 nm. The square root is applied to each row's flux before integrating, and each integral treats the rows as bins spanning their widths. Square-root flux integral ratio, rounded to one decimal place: 1.0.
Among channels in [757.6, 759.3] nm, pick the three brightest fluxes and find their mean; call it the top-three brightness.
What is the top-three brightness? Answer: 189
